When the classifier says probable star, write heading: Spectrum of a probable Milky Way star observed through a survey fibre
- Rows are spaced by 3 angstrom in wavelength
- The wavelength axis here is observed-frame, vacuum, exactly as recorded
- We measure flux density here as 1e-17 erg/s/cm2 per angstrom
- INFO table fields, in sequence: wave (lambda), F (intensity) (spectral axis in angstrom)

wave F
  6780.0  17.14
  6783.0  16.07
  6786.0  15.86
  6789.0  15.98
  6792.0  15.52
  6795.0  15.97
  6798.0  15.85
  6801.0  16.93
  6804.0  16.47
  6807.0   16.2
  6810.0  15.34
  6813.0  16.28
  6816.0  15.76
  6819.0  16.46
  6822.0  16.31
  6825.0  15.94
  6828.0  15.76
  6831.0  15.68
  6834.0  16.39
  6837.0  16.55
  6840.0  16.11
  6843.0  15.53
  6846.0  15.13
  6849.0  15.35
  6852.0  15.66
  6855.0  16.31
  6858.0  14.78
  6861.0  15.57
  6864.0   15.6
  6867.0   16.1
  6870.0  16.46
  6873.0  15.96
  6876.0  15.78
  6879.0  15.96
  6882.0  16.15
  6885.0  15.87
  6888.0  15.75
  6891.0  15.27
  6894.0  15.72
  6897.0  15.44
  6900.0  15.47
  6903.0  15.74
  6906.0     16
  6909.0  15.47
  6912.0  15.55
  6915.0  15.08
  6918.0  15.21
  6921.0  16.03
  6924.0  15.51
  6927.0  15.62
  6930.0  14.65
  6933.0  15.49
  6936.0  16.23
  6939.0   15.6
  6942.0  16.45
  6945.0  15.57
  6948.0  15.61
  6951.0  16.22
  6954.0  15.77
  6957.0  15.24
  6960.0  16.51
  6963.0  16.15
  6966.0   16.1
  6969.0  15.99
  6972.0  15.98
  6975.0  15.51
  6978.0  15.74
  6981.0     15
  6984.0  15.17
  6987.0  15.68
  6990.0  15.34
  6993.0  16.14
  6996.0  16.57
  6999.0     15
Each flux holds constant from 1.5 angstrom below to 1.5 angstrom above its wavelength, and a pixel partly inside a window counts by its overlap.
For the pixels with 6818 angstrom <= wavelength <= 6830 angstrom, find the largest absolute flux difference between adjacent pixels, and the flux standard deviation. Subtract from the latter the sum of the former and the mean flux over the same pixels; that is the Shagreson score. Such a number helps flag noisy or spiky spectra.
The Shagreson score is -16.2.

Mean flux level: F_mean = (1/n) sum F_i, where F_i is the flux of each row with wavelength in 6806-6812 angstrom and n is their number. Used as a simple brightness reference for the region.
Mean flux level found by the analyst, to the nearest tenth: 15.8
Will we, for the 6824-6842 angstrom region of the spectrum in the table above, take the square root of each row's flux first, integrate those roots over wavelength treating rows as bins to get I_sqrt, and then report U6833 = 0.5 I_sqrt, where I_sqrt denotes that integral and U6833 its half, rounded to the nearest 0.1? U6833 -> 36.1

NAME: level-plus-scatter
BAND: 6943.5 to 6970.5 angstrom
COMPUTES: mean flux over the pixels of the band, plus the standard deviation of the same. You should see 16.3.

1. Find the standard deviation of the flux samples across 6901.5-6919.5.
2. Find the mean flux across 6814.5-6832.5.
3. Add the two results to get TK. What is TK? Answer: 16.3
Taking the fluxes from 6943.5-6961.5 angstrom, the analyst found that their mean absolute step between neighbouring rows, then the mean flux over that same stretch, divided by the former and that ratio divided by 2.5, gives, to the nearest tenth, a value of 10.9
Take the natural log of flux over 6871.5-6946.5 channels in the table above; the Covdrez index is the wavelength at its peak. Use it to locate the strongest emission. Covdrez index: 6942.0 angstrom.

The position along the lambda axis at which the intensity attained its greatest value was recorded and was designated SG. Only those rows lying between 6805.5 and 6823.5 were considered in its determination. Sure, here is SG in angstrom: 6819.0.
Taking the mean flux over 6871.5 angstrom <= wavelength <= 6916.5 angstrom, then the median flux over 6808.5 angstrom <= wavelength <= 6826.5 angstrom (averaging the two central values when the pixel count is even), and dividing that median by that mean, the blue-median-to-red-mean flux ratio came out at 1.027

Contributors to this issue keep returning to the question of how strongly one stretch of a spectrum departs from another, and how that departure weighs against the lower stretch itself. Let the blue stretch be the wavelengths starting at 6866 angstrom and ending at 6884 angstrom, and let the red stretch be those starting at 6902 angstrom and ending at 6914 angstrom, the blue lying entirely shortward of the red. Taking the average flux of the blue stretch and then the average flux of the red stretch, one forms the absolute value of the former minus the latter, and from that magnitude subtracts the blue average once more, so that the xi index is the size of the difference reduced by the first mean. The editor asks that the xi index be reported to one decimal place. -15.7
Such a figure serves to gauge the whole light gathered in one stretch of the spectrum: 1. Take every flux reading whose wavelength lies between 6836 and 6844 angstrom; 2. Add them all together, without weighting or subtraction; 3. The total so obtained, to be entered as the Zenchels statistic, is 48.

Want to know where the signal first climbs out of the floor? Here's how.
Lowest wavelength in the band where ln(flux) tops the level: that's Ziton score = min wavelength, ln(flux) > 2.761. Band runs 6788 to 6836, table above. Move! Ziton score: 6789.0 angstrom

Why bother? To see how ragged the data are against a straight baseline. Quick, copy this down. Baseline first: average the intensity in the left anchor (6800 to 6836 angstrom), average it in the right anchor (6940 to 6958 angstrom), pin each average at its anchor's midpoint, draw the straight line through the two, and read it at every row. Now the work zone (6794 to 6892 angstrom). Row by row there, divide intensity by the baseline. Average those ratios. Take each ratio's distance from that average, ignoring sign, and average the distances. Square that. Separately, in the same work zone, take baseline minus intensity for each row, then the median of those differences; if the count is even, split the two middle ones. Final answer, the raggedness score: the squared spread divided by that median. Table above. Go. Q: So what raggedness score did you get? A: 0.0029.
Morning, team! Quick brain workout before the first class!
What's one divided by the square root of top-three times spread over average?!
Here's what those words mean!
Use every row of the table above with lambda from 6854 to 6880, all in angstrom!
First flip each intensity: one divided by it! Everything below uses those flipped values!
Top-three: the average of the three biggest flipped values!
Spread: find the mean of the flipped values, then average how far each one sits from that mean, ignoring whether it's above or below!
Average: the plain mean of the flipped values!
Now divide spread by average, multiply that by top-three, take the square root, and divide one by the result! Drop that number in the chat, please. 26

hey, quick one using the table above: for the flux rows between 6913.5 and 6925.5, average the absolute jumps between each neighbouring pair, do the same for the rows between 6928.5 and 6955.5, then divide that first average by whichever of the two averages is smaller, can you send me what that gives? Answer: 1.00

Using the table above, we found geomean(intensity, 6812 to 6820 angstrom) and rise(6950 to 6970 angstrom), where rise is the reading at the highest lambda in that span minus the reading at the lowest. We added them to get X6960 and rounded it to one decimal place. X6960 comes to 15.9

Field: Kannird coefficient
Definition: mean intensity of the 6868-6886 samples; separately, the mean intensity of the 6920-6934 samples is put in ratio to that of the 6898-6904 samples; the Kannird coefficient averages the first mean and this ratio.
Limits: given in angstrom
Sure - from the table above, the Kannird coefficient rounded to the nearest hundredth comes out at 8.51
